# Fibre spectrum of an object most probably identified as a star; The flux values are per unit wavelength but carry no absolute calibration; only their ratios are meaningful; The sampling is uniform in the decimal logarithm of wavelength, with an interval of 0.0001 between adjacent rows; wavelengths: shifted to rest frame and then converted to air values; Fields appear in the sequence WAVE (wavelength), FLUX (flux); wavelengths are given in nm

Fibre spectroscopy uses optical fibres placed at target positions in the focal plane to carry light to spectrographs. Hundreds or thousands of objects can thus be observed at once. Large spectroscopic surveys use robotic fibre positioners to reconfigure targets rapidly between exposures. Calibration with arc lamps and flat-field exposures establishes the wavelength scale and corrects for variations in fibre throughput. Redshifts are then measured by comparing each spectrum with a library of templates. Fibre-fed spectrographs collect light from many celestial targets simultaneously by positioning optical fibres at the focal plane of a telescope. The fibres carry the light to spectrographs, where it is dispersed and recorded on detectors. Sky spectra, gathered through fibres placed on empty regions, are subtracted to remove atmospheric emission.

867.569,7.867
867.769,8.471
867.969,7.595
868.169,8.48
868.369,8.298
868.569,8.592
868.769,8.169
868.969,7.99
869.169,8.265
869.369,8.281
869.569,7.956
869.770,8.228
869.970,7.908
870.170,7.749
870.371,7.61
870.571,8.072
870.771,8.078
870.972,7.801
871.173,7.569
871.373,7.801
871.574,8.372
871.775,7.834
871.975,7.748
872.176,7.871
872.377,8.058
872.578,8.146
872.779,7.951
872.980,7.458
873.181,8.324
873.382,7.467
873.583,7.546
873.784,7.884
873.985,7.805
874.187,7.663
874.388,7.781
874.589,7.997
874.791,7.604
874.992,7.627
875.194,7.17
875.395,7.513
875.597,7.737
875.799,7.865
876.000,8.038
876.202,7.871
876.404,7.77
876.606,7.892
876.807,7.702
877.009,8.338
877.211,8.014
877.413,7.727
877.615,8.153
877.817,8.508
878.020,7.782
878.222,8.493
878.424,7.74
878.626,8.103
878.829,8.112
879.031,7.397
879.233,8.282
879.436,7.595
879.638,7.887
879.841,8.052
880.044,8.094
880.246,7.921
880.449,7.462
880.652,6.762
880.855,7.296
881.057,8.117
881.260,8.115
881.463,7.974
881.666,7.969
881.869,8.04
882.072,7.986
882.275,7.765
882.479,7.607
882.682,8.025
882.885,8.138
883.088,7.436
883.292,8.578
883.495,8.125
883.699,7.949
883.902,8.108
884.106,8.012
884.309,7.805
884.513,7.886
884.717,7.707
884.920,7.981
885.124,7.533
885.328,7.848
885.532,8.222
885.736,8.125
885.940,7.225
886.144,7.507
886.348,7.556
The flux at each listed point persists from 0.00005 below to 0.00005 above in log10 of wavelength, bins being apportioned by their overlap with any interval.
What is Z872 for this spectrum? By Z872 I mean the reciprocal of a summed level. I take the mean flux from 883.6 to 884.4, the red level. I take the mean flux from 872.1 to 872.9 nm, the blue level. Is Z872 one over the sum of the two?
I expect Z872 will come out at 0.0626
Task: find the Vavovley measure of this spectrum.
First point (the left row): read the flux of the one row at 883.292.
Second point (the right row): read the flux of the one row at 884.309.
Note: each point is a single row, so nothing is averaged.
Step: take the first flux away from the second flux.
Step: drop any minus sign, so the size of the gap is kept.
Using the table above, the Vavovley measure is 0.8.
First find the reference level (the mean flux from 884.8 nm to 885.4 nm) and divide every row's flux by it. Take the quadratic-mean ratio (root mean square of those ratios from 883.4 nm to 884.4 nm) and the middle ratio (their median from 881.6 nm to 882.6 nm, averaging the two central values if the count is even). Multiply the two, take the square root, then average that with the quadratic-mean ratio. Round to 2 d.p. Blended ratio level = 1.03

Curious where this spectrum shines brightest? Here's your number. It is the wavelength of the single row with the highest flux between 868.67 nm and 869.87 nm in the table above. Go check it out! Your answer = 869.369 nm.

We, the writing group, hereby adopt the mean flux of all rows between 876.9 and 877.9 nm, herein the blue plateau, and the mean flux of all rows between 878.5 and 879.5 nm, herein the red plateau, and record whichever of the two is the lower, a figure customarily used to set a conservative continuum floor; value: 7.90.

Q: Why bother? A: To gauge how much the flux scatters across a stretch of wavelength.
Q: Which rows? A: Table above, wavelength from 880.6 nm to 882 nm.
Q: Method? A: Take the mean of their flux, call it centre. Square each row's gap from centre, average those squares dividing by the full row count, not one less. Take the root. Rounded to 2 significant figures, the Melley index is 0.48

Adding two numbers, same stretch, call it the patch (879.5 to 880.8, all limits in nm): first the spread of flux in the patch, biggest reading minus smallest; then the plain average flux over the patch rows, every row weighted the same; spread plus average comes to 9.0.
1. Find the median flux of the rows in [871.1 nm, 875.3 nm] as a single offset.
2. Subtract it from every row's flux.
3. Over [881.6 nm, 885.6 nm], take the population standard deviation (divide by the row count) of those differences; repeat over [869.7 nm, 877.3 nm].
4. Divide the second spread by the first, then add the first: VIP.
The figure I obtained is 1.28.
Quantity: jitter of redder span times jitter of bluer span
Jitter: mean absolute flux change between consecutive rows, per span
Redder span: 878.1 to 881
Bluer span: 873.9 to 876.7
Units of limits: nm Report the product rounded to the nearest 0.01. 0.09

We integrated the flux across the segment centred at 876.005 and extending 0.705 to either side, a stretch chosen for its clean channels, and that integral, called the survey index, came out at 11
